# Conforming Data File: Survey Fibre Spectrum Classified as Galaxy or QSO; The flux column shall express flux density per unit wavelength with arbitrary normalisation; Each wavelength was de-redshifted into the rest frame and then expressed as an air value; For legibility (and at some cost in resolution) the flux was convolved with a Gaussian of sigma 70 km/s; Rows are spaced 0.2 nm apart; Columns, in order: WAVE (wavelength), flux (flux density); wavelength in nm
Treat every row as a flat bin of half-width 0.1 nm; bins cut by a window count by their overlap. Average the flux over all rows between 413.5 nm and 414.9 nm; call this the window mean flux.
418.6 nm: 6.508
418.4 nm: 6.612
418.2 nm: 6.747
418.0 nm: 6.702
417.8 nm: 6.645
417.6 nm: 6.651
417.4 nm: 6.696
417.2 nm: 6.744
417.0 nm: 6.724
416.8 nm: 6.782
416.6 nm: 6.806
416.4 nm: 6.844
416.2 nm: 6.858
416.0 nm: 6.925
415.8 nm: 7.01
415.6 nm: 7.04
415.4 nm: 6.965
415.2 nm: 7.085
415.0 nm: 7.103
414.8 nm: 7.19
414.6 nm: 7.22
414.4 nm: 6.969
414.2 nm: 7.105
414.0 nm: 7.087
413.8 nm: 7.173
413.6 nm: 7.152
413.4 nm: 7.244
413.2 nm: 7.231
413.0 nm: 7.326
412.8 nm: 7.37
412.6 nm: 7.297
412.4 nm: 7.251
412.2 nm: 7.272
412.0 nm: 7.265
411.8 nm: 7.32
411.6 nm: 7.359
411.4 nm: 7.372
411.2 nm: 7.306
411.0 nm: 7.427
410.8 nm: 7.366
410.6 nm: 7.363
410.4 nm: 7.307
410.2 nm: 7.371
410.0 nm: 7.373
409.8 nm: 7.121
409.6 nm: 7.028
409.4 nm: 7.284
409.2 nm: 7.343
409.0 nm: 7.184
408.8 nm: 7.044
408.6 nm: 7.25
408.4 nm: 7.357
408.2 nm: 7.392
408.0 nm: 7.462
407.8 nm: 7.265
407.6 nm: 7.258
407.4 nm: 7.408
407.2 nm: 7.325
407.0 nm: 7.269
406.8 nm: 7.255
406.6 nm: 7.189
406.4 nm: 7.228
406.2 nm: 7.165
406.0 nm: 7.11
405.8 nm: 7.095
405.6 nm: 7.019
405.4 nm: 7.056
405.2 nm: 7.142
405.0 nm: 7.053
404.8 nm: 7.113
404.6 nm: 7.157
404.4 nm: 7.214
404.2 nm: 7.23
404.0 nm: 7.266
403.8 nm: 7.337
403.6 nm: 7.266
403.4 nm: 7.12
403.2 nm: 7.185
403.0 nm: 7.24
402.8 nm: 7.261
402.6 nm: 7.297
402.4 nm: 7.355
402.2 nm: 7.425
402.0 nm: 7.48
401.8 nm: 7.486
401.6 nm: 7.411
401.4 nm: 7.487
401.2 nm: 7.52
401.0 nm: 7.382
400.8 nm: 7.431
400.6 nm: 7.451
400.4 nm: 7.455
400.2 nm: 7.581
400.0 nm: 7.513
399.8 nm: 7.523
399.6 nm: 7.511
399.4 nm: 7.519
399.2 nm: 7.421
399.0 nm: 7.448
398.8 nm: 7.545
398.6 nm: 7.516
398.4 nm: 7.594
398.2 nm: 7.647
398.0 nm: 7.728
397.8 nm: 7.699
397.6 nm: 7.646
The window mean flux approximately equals 7.13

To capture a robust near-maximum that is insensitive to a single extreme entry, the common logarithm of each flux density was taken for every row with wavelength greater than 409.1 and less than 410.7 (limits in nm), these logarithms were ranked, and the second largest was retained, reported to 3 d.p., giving 0.868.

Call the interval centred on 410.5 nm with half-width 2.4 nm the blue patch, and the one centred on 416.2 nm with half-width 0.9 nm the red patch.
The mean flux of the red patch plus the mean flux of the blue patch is 14.2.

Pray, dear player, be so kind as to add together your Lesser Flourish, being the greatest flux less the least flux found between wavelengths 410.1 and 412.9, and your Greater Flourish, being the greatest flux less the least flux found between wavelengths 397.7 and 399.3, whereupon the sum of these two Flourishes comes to 0.48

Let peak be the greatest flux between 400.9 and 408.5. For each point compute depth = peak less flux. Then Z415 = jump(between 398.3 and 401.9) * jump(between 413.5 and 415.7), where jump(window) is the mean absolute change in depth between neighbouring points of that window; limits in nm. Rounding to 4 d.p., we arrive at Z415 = 0.0047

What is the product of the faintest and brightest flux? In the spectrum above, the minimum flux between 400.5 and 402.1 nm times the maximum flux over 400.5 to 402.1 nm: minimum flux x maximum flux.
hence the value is 56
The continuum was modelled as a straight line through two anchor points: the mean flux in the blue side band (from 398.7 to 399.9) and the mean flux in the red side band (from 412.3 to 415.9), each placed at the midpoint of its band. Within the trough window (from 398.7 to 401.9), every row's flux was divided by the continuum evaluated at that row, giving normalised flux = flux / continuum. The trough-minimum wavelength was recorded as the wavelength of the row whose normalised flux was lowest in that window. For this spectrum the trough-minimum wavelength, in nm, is 399.2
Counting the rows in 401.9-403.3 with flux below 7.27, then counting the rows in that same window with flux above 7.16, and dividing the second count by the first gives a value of 2.3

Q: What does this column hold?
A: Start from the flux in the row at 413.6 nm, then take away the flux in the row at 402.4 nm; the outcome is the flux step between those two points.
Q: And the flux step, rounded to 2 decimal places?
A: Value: -0.20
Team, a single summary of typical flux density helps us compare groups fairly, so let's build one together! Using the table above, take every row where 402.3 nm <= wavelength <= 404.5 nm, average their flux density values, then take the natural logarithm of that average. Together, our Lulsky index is 1.98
